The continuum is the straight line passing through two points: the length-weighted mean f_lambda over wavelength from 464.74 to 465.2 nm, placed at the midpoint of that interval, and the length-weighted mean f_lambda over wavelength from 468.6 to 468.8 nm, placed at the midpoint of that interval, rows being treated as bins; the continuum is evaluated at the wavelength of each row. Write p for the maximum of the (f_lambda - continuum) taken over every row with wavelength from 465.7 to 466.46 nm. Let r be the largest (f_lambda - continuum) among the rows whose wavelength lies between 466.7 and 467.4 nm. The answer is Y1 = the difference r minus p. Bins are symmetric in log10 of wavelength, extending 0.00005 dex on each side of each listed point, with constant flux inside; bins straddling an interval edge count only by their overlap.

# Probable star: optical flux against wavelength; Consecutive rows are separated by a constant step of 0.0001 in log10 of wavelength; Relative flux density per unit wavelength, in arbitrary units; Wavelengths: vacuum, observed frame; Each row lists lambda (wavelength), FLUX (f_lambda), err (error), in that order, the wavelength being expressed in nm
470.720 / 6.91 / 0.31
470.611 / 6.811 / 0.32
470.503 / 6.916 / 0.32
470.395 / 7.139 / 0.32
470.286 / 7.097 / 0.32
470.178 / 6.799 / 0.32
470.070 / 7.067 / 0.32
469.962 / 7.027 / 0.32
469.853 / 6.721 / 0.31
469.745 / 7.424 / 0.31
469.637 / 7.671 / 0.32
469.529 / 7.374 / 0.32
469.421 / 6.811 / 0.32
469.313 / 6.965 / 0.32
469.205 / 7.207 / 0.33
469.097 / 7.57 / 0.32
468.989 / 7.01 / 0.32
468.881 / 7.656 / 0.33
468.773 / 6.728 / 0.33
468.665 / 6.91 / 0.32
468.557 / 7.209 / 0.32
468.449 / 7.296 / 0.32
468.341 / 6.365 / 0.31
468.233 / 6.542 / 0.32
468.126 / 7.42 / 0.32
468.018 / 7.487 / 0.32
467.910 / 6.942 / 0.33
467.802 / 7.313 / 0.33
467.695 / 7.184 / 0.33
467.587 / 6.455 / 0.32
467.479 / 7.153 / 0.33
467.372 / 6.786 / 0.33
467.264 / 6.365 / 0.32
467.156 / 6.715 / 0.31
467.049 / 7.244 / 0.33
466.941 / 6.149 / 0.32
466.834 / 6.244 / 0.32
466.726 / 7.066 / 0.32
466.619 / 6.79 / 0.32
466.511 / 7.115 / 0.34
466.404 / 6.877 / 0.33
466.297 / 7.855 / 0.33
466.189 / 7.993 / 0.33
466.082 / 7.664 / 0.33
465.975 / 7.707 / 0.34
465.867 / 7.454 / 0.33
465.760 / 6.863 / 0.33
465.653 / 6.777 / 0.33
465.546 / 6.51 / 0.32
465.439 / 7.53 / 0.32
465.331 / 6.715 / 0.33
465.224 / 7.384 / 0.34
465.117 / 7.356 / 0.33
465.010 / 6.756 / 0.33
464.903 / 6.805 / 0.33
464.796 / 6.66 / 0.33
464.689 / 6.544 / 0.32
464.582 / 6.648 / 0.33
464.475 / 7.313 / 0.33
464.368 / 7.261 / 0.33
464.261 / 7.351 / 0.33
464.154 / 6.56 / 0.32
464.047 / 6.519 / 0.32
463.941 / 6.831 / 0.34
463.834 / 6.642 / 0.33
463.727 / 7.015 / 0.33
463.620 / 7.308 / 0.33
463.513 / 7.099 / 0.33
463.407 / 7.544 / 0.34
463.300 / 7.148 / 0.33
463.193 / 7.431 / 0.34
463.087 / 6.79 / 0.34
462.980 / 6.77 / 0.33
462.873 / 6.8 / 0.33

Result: -0.73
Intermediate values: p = 1.09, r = 0.36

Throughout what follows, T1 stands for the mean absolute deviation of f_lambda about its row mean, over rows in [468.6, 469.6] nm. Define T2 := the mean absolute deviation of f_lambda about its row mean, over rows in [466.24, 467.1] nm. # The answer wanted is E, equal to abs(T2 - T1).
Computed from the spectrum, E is 0.12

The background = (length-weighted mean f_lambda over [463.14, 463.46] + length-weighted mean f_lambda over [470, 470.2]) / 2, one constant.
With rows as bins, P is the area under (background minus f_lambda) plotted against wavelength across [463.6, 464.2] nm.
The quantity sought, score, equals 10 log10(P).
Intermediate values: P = 0.23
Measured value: -6.3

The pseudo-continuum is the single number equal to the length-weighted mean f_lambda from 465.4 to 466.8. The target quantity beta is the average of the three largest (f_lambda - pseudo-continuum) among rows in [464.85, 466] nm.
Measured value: 0.33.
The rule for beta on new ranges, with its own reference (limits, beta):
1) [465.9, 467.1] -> 0.62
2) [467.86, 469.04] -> 0.29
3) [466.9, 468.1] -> 0.12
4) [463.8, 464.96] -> 0.08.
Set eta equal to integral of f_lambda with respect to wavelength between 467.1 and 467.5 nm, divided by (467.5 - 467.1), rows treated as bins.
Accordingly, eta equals 6.73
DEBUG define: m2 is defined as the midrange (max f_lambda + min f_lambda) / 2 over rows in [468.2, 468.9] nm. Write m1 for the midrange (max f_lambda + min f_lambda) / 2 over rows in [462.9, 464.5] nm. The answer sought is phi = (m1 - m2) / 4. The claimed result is 0.01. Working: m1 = 7.03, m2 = 7.01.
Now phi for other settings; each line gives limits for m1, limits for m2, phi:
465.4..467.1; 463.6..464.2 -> 0.04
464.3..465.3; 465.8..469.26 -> -0.03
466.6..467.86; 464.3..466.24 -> -0.13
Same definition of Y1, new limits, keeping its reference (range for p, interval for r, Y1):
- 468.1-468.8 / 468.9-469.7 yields 0.28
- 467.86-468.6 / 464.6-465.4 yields -0.16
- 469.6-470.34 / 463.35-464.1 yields -0.26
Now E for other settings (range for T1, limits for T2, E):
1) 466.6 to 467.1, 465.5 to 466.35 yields 0.08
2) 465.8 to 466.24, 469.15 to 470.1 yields 0.10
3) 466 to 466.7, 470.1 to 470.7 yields 0.32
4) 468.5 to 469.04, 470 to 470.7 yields 0.13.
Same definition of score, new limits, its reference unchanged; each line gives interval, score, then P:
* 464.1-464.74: -8.3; 0.15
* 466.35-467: -5.2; 0.30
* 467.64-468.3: -15.3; 0.03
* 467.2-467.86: -7.0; 0.20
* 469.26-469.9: -21.9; 0.01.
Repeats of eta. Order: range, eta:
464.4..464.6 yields 7.07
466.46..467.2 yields 6.76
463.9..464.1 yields 6.69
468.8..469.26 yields 7.32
